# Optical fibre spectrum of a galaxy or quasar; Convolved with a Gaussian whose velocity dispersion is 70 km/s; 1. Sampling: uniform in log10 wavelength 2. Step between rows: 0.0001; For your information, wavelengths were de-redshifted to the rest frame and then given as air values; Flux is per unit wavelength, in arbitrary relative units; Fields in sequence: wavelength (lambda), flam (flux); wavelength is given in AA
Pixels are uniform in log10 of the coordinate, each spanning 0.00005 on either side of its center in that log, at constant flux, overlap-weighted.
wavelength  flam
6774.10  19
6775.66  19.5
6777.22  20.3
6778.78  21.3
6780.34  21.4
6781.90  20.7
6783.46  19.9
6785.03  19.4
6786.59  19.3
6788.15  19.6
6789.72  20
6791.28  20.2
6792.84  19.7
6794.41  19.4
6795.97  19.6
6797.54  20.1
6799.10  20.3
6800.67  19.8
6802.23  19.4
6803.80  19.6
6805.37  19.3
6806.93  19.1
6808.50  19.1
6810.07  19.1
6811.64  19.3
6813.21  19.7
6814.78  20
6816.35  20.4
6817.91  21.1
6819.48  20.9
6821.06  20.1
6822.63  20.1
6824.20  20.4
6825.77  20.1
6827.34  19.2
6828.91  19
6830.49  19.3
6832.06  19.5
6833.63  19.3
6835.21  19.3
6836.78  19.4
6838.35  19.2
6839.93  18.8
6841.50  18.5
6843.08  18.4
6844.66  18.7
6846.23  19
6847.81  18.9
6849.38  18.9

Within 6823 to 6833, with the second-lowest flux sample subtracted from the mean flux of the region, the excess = 0.4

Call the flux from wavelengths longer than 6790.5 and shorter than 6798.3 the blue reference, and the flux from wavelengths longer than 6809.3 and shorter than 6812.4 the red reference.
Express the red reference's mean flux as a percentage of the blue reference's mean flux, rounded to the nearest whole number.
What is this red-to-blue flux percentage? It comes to 97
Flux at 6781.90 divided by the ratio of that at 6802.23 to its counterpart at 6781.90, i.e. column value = 22.1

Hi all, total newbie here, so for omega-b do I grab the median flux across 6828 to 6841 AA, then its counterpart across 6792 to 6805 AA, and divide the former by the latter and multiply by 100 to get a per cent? 98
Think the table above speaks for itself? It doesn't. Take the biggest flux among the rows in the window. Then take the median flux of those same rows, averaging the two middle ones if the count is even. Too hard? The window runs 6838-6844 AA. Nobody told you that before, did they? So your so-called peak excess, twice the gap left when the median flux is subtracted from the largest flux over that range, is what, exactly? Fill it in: 1.1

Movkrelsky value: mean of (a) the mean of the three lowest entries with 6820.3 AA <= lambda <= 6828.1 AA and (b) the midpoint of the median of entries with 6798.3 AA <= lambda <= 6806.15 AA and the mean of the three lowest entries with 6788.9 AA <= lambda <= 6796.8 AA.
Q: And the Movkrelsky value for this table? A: 19.7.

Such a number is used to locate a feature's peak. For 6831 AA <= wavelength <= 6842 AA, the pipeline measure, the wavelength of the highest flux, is 6832.06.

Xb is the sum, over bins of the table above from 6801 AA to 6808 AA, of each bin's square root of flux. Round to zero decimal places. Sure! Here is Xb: 18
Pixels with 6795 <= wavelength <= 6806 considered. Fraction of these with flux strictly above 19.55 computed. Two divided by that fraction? 2.8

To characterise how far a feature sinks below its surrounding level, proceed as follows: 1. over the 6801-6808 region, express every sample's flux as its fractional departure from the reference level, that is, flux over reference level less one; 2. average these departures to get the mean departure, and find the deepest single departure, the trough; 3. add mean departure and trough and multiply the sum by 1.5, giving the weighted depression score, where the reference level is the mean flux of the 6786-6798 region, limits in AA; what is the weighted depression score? -0.08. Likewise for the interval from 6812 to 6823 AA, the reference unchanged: 0.04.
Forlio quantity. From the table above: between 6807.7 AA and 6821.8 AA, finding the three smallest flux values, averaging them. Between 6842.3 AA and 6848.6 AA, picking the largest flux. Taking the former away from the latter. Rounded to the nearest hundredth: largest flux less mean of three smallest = -0.17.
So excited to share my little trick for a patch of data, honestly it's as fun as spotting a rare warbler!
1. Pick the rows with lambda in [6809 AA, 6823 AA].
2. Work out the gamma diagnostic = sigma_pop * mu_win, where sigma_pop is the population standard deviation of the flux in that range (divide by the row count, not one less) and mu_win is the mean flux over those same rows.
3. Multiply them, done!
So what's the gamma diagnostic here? 13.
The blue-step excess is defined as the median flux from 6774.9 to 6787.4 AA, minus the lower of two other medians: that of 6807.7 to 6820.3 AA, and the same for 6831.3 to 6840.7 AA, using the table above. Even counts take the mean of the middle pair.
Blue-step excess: 0.80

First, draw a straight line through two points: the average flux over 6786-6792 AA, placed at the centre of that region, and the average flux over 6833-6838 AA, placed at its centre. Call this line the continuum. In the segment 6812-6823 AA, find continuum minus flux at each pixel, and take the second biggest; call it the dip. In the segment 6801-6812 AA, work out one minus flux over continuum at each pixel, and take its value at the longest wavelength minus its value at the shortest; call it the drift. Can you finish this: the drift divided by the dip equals 0.00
